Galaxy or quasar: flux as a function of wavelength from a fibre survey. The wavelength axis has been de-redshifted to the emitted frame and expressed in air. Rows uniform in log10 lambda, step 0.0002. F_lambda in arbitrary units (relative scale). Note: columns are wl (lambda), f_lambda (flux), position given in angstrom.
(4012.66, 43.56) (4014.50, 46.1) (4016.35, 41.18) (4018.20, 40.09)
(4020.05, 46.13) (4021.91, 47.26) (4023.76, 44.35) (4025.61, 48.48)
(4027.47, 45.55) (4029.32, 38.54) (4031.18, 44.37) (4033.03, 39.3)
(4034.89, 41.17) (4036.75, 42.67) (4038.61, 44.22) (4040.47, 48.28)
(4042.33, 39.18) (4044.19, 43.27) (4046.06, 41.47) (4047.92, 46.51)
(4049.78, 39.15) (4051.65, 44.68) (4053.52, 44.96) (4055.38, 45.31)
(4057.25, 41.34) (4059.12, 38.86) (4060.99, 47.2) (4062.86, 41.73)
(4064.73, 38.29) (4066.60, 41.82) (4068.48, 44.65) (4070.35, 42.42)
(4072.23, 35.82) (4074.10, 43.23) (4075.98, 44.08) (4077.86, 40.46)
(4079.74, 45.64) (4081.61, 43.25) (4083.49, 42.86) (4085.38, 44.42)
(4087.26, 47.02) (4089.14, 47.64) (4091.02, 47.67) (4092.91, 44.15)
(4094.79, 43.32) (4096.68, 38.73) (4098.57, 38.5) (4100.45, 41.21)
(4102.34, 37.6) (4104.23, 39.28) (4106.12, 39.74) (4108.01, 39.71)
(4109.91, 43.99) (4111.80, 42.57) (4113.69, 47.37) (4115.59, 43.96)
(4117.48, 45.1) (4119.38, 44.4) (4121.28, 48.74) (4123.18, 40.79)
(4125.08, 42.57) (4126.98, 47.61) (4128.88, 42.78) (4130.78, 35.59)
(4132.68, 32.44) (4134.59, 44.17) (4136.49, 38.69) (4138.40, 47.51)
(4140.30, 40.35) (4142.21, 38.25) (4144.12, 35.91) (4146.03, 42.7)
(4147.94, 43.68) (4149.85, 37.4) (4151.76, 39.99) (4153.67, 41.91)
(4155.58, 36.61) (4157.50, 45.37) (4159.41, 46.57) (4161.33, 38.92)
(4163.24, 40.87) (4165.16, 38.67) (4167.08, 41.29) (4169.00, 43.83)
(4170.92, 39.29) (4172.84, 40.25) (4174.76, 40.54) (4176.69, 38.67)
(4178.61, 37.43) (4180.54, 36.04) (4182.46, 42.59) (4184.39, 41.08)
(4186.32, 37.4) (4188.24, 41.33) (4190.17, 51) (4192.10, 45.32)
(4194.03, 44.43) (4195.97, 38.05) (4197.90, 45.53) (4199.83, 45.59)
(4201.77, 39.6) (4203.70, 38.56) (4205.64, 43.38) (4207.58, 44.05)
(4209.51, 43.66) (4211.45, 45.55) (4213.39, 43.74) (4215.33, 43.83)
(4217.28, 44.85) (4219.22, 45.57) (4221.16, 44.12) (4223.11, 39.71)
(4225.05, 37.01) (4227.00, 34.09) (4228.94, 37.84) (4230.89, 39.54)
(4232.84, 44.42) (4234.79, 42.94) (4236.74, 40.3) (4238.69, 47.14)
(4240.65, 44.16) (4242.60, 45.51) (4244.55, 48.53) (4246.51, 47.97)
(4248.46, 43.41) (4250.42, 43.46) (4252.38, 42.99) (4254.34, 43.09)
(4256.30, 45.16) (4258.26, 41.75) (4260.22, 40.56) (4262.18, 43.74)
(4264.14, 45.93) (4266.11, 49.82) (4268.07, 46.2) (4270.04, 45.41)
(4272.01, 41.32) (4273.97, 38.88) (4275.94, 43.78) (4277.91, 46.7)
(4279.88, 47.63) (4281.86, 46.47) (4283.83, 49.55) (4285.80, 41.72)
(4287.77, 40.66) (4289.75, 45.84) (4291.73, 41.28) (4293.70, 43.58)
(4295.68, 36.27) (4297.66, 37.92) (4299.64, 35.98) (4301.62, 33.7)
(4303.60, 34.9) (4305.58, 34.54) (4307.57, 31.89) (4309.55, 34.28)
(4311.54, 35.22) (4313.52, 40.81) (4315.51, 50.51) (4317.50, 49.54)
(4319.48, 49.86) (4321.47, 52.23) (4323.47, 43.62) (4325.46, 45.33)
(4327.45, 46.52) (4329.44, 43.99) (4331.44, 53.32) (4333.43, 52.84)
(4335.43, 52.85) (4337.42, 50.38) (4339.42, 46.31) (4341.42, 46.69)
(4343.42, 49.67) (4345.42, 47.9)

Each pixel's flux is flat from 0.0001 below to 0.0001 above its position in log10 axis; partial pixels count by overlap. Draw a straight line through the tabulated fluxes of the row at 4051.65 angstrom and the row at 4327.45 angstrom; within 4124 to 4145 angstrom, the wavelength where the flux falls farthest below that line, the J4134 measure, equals 4132.68 angstrom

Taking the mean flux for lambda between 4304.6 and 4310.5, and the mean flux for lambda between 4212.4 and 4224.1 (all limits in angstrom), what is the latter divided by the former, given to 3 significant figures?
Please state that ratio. 1.30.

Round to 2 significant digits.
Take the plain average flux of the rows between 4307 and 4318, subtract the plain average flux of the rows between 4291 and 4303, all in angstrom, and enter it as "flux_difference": 2.3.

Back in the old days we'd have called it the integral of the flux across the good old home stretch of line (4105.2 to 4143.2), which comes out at 1607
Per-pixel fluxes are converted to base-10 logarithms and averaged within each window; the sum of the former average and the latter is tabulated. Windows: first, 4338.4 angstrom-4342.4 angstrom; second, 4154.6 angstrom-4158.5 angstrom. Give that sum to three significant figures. 3.28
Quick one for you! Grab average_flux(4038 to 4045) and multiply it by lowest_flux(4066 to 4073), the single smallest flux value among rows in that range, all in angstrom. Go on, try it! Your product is 1567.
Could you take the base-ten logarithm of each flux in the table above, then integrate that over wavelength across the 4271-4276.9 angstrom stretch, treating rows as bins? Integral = 9.5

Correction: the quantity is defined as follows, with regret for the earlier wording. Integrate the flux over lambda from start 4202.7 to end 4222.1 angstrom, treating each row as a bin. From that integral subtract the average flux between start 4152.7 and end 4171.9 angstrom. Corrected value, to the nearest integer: 807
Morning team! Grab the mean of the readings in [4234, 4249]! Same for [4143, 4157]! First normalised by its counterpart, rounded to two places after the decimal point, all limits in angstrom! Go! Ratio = 1.13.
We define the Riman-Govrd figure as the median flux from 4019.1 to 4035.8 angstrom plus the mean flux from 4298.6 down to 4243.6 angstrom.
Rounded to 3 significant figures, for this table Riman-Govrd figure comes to 88.3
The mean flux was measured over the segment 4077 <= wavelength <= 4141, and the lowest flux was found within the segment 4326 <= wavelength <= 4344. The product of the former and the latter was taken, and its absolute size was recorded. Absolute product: 1876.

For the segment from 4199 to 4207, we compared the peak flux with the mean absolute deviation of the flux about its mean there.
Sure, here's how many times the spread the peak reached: 16.9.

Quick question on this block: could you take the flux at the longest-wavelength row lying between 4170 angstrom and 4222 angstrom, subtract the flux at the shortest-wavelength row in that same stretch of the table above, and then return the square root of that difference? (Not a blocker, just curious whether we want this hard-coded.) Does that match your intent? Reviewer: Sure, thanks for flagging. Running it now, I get 2.2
